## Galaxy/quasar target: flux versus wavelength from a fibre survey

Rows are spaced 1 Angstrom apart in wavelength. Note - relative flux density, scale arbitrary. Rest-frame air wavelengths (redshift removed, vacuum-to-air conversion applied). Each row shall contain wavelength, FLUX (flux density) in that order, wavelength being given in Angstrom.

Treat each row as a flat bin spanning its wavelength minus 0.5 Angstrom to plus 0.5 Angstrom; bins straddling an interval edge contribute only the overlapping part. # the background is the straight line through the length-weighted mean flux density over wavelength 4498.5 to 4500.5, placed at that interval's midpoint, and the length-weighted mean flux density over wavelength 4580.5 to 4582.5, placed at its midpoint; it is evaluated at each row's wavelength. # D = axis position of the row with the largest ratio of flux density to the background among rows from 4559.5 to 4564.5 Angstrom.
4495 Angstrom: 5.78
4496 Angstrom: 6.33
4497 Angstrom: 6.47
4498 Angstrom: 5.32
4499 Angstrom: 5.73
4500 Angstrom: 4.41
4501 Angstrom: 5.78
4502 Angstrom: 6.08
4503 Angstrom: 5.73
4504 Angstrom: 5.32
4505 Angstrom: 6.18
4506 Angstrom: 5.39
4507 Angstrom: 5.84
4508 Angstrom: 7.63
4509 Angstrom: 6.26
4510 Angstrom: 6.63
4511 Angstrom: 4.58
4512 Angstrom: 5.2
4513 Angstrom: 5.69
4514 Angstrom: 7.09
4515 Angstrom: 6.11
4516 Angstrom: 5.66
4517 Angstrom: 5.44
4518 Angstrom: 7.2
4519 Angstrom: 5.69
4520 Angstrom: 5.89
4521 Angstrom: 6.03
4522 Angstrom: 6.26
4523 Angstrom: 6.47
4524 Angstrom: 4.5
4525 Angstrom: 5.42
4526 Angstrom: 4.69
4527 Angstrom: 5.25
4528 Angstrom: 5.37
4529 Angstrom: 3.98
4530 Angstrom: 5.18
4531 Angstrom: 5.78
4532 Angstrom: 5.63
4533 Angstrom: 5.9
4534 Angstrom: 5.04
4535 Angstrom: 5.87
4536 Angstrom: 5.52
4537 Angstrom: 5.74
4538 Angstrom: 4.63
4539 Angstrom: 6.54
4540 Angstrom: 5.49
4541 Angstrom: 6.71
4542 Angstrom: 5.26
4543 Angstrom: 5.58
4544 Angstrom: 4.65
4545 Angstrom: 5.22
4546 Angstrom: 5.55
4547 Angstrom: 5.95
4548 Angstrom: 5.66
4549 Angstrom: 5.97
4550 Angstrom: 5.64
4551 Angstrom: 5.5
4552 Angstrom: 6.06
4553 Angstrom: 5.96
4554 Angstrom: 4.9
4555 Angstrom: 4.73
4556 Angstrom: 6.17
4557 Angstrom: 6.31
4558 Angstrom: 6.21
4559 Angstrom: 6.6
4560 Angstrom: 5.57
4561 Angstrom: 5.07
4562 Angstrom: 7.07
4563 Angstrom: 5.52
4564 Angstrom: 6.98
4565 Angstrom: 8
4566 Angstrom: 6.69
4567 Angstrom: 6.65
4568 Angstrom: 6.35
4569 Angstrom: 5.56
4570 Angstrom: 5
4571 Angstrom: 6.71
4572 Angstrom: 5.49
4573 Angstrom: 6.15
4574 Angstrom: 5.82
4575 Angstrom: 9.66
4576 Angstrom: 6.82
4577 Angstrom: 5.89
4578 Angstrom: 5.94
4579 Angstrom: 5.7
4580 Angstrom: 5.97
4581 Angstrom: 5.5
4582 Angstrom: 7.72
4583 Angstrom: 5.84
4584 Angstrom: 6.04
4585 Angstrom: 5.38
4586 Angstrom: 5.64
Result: 4562 Angstrom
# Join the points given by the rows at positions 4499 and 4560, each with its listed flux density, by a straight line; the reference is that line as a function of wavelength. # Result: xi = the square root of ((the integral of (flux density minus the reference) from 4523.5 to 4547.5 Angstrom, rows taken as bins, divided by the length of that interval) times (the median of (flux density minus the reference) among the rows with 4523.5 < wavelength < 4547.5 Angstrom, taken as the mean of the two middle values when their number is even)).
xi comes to 0.21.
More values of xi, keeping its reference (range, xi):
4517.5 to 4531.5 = 0.11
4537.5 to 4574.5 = 0.30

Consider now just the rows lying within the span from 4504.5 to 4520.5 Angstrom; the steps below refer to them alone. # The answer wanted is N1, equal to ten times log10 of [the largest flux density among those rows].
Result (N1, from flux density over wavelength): 8.8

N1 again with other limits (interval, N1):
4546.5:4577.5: 9.8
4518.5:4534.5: 8.1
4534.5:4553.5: 8.3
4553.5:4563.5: 8.5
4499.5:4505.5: 7.9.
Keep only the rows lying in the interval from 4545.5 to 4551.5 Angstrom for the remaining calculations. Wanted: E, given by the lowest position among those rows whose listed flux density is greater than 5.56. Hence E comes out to 4547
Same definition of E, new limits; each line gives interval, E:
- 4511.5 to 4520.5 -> 4513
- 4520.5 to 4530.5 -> 4521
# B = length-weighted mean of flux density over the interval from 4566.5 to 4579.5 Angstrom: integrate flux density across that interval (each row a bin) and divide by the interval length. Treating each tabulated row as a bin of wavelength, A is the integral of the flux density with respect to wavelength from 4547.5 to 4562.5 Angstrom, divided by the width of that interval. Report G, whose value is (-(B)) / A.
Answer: -1.08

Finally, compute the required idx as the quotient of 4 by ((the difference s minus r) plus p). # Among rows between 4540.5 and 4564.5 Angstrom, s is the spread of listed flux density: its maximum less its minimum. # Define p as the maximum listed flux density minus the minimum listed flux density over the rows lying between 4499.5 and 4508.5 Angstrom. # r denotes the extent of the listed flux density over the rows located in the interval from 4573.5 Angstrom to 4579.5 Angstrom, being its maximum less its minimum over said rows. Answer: 2.4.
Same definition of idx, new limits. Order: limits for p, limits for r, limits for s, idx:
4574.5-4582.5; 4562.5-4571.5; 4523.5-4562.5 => 0.9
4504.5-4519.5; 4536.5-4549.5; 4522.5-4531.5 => 1.2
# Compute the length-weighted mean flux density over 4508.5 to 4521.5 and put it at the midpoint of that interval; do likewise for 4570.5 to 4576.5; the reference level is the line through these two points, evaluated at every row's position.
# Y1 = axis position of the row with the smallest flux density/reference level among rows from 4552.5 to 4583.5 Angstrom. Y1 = 4555 Angstrom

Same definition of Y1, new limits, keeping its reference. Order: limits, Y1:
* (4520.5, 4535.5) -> 4529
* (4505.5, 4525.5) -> 4524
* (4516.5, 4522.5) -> 4517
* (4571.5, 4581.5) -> 4581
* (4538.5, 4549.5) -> 4544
